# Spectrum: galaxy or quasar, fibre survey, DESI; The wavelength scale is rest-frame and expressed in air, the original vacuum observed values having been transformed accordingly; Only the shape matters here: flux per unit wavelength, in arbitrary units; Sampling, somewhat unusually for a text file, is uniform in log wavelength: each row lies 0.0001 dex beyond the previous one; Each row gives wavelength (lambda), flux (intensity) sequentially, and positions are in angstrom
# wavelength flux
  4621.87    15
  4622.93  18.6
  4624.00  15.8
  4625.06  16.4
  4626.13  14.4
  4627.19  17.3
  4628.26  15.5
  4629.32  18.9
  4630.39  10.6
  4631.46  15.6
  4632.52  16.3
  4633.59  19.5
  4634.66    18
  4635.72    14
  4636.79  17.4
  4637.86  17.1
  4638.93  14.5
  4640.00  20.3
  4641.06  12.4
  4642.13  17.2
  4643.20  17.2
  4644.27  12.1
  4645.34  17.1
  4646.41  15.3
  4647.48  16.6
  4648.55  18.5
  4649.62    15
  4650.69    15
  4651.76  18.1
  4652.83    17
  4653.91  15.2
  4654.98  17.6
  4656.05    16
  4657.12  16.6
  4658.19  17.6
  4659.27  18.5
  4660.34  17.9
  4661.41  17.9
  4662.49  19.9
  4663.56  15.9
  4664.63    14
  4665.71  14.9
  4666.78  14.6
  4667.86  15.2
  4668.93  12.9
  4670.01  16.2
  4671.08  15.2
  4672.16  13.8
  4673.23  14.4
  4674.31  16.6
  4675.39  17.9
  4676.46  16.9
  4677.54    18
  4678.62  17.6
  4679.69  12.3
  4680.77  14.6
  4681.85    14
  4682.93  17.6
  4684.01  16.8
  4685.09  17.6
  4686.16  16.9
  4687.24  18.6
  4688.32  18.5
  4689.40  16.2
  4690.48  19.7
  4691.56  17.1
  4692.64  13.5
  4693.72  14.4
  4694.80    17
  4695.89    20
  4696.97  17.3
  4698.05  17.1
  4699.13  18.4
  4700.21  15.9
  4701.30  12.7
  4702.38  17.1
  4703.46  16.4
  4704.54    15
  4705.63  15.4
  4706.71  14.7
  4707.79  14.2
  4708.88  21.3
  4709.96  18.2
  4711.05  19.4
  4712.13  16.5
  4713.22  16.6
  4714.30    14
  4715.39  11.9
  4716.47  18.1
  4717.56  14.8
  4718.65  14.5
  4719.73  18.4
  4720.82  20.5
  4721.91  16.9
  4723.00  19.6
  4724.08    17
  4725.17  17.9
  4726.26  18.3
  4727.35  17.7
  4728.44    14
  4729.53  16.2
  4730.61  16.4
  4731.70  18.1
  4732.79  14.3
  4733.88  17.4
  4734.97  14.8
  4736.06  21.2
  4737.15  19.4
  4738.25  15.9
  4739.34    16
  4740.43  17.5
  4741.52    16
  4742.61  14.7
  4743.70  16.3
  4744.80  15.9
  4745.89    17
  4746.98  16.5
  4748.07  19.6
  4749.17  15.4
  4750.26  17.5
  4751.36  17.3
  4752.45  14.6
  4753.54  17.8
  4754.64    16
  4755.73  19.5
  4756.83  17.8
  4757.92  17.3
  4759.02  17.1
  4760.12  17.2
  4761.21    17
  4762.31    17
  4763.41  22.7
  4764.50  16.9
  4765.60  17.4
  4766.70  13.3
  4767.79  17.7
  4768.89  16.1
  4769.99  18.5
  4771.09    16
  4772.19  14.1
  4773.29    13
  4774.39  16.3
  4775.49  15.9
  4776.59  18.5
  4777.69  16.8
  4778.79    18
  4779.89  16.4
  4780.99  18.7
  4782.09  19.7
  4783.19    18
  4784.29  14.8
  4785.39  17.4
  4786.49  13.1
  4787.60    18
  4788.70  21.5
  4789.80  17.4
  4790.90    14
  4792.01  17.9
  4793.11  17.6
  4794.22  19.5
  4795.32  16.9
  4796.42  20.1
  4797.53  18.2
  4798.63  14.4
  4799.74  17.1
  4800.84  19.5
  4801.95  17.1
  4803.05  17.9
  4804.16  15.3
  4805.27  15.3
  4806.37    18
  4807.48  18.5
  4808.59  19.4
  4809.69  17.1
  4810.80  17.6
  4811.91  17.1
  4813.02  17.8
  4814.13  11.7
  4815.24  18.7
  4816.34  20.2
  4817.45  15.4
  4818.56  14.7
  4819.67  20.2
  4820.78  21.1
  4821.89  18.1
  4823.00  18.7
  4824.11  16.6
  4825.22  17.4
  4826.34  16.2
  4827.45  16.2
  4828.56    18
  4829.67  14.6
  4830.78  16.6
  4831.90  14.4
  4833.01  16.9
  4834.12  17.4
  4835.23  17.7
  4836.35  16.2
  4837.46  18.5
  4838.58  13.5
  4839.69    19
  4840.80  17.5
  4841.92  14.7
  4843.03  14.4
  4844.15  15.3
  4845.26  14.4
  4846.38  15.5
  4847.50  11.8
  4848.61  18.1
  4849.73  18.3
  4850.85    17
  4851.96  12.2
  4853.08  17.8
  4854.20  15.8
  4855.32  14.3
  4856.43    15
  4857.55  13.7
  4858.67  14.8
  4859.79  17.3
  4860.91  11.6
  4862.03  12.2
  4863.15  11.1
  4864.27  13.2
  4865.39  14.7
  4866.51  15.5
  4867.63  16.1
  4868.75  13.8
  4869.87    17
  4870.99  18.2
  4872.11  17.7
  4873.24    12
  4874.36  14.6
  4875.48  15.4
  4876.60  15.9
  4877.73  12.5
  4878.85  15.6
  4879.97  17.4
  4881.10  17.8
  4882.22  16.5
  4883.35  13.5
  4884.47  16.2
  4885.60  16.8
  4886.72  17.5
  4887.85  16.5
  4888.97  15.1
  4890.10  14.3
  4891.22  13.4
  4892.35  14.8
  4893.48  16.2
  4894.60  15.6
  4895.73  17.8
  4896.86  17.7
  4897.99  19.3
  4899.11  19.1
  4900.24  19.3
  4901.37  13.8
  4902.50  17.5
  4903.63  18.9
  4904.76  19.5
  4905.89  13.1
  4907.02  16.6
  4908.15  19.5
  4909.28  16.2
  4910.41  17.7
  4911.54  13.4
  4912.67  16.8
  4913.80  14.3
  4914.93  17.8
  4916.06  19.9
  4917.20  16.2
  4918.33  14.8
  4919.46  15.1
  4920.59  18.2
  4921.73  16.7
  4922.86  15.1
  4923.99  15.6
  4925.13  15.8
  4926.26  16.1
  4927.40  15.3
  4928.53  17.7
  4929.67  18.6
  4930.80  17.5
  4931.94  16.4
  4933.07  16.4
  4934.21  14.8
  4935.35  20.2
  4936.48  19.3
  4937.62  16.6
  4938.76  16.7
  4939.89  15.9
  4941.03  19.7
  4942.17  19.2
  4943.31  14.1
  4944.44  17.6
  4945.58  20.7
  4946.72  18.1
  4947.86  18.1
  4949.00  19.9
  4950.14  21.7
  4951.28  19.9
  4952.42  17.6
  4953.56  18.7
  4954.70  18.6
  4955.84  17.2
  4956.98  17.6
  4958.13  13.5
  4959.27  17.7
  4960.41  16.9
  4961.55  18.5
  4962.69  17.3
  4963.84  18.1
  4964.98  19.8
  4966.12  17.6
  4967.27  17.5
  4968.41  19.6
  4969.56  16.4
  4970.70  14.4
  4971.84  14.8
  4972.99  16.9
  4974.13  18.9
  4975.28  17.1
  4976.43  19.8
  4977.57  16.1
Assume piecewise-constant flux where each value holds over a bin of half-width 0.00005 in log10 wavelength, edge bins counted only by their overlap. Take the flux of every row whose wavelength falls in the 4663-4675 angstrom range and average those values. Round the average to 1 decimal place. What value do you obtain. 14.9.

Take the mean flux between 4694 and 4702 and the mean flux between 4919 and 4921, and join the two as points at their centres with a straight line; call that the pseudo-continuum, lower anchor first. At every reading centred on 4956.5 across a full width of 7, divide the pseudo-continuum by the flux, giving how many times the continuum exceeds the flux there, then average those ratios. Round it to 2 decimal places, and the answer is 0.98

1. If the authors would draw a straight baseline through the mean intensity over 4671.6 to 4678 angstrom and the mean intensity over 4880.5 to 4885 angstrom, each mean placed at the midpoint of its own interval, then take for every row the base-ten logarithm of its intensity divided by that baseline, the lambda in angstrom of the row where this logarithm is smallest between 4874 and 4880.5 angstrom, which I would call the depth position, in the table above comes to 4877.73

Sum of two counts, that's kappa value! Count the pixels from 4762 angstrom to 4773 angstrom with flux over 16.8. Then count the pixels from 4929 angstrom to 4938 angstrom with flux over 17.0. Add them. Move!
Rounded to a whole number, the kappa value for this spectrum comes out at 10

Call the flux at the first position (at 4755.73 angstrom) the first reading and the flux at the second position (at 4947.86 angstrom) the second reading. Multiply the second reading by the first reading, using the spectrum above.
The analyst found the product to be 353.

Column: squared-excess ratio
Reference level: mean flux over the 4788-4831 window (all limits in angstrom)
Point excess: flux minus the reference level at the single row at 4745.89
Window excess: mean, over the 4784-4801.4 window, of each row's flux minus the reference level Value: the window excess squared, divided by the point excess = 0.0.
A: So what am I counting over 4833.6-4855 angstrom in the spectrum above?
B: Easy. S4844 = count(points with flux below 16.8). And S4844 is 10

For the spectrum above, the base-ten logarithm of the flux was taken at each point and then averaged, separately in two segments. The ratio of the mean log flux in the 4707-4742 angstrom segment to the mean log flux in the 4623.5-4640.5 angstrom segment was 1.01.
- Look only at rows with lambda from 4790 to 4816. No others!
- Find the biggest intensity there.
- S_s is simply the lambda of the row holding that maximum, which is 4796.42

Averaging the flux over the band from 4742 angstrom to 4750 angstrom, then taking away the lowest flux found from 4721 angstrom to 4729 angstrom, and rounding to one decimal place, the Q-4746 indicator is 2.5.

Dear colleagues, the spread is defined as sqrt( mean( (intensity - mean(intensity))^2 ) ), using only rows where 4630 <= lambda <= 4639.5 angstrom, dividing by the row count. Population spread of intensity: 2.5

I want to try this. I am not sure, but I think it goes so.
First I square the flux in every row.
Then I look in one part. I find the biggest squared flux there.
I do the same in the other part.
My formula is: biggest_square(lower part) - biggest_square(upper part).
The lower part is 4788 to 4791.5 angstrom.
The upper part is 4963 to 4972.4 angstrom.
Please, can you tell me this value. 70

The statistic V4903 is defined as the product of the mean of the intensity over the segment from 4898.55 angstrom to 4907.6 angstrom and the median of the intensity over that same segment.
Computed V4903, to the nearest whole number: 313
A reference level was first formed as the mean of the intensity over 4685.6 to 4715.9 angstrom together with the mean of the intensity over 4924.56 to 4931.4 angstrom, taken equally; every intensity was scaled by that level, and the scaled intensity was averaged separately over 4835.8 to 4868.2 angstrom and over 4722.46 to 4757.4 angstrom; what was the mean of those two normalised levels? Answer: 0.96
